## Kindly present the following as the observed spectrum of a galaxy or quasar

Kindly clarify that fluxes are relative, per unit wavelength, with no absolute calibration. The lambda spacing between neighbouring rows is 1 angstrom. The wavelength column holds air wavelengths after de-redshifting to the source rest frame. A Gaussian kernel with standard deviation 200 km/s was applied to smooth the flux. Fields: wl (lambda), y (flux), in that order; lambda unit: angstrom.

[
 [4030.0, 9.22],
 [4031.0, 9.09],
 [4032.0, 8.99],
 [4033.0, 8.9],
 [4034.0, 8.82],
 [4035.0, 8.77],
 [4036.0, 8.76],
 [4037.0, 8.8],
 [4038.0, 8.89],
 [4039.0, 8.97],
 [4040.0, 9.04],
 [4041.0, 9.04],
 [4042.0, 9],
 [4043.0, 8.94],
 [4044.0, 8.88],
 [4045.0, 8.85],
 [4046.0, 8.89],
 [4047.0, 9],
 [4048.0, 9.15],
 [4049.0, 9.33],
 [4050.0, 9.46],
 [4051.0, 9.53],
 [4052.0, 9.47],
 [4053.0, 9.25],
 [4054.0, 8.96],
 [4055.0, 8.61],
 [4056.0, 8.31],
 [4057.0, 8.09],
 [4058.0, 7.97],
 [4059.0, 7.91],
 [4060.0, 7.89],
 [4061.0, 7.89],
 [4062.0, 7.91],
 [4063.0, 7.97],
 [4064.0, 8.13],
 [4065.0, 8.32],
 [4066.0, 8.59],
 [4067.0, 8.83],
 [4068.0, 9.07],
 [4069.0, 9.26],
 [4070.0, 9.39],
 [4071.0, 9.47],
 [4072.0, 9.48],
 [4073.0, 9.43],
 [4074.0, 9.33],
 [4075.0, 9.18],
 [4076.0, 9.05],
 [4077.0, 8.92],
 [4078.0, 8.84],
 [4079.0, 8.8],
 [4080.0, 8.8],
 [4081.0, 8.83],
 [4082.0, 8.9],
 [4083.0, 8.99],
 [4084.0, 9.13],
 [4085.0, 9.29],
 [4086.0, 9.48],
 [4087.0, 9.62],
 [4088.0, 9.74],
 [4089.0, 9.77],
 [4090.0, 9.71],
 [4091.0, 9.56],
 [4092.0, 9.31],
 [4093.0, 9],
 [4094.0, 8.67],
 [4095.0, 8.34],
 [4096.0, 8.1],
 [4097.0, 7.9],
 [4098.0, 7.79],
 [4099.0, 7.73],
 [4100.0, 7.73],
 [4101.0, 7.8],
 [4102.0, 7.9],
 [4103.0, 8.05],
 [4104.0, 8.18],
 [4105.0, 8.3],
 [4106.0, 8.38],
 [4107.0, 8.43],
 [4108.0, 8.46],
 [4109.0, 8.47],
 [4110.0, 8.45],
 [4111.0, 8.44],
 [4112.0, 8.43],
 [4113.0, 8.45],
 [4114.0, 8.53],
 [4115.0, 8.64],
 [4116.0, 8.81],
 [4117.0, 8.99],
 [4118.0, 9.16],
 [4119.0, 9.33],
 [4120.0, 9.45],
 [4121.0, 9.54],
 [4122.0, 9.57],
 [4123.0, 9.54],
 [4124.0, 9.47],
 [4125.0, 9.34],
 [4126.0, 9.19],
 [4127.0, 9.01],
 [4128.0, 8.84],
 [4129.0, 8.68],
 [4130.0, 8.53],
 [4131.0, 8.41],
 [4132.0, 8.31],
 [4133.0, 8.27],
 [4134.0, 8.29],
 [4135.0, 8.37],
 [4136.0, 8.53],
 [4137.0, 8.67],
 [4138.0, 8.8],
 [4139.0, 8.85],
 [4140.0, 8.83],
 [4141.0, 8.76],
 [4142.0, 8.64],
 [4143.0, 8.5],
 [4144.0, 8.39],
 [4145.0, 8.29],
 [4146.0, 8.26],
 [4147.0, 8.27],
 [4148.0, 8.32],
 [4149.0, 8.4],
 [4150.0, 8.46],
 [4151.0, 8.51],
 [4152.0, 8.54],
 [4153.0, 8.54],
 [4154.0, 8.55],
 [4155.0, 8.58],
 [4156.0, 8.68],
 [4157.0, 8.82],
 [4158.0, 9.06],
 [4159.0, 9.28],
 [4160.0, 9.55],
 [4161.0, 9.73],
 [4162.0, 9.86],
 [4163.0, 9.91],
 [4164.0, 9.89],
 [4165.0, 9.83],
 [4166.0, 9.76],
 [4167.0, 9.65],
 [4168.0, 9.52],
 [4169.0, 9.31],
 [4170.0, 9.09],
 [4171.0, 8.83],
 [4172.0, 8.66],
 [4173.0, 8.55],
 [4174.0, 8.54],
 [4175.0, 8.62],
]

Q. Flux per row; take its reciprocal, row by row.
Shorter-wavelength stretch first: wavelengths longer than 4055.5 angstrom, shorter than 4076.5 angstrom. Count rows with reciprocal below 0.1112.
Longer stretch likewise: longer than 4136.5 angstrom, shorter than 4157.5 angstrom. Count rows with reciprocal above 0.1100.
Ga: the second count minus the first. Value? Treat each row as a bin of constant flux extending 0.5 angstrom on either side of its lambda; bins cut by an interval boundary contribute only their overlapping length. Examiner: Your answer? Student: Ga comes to 12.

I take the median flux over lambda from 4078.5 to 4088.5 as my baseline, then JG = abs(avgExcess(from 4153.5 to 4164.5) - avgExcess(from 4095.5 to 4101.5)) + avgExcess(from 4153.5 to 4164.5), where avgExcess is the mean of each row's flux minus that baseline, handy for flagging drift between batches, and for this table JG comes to 1.6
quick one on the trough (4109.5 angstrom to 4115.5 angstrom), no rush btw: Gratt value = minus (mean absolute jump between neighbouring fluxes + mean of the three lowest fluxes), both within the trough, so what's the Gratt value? -8.5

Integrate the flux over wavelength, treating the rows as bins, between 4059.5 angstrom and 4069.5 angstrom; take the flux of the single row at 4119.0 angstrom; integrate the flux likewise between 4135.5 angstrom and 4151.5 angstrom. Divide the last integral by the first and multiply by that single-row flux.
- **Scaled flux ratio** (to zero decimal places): 15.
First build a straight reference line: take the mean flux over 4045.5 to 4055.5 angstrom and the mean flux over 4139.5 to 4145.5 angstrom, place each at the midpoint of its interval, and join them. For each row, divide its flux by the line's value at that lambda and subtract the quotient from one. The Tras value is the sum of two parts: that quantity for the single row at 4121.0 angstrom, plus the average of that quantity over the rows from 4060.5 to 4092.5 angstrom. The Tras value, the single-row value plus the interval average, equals -0.10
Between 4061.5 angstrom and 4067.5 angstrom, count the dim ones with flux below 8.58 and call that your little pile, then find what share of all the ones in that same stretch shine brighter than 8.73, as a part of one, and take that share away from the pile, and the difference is 3.8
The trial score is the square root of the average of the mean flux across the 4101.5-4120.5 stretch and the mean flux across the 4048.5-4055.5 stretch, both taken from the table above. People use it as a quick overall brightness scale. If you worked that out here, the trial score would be 2.983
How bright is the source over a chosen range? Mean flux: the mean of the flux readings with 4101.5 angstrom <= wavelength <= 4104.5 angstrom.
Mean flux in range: 8.0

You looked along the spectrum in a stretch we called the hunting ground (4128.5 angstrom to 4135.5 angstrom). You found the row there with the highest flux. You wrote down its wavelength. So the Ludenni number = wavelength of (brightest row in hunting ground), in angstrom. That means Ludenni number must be 4129.0 angstrom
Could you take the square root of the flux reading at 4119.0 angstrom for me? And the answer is 3.05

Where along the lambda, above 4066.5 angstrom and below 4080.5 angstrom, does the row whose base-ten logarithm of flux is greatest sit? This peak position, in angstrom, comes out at 4072.0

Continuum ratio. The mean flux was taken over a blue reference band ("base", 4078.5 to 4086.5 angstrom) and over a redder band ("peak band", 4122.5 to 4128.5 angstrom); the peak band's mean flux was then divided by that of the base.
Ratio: 1.02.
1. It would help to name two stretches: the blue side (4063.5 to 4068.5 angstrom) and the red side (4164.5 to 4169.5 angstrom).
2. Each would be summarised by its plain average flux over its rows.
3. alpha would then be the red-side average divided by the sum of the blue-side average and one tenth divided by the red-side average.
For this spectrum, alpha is 1.12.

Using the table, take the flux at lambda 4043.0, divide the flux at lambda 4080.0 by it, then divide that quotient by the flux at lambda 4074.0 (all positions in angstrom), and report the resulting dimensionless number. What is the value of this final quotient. 0.106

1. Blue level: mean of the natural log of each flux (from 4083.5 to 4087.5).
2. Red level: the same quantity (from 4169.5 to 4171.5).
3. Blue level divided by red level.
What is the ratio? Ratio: 1.02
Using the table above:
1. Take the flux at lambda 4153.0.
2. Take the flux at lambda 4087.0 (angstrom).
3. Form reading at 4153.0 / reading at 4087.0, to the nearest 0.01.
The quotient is 0.89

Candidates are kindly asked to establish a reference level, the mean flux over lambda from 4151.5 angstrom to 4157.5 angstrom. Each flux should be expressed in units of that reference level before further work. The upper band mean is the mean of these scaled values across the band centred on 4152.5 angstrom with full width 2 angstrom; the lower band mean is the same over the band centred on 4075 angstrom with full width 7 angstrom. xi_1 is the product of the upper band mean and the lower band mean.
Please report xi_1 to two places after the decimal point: 1.05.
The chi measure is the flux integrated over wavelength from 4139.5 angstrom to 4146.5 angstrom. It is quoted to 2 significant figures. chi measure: 60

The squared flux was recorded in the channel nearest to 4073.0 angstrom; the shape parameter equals 89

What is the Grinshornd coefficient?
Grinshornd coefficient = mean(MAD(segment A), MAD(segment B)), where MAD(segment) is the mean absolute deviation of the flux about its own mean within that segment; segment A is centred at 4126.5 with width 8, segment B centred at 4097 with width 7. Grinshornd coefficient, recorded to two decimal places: 0.30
